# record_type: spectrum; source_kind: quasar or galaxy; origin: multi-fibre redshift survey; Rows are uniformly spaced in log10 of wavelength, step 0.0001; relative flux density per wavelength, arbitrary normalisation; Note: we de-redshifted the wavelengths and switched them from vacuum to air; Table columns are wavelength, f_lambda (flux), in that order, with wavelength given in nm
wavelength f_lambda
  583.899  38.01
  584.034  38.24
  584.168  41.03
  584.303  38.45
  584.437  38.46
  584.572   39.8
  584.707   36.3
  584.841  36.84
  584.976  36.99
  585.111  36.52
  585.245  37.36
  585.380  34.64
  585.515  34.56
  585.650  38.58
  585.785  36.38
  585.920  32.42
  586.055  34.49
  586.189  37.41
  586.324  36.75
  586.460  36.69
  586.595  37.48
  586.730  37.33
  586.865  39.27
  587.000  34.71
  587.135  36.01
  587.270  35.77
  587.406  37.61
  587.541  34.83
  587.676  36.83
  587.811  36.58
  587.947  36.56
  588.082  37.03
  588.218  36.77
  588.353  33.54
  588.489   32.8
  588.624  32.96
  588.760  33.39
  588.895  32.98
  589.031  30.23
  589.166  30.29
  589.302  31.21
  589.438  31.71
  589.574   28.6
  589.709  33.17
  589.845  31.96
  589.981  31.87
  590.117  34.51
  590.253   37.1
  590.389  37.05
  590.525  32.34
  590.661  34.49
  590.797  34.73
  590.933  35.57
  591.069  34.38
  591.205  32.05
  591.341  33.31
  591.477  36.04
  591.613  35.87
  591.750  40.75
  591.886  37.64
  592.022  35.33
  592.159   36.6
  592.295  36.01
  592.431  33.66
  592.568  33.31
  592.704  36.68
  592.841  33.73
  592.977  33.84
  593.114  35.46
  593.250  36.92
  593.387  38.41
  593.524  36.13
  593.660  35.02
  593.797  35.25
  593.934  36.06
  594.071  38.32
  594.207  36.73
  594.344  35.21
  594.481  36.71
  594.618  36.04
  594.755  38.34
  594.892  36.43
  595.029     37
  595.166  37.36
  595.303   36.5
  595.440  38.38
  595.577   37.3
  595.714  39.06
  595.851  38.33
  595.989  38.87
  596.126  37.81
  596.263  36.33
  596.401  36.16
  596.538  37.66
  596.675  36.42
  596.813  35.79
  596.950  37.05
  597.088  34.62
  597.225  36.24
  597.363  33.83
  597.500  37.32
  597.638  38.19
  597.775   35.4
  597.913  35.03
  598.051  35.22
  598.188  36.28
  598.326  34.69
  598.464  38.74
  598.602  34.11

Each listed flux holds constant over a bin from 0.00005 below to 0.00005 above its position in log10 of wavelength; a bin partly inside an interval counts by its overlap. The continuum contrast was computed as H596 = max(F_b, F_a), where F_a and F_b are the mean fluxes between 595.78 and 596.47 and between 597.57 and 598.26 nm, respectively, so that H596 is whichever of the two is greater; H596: 37.5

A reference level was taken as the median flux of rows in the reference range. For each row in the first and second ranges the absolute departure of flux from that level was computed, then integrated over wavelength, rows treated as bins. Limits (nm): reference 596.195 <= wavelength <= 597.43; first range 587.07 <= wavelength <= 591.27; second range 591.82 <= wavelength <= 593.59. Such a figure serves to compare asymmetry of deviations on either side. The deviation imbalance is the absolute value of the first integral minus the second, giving 8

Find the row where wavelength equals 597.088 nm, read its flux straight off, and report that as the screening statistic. 34.62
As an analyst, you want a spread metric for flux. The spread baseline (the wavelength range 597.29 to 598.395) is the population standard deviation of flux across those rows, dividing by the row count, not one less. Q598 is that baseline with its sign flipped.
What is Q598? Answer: -1.34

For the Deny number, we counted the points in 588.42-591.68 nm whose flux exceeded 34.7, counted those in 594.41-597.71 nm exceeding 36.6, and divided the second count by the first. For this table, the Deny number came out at 2.3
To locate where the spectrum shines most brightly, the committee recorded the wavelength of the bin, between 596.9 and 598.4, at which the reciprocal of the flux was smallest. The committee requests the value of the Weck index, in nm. 597.638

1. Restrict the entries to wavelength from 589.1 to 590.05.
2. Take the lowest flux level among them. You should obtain 28.6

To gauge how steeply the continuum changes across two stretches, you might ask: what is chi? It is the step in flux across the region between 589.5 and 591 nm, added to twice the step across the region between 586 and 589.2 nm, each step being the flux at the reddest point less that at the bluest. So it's -1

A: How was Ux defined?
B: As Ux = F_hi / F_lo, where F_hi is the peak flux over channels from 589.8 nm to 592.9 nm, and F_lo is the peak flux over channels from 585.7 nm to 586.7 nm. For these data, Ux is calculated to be 1.087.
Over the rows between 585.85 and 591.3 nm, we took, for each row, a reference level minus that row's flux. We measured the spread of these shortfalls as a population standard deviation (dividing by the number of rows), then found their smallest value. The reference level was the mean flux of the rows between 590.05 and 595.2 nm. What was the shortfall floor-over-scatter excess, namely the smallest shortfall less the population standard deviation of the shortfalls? -5.9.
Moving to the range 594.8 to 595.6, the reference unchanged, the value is -3.2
